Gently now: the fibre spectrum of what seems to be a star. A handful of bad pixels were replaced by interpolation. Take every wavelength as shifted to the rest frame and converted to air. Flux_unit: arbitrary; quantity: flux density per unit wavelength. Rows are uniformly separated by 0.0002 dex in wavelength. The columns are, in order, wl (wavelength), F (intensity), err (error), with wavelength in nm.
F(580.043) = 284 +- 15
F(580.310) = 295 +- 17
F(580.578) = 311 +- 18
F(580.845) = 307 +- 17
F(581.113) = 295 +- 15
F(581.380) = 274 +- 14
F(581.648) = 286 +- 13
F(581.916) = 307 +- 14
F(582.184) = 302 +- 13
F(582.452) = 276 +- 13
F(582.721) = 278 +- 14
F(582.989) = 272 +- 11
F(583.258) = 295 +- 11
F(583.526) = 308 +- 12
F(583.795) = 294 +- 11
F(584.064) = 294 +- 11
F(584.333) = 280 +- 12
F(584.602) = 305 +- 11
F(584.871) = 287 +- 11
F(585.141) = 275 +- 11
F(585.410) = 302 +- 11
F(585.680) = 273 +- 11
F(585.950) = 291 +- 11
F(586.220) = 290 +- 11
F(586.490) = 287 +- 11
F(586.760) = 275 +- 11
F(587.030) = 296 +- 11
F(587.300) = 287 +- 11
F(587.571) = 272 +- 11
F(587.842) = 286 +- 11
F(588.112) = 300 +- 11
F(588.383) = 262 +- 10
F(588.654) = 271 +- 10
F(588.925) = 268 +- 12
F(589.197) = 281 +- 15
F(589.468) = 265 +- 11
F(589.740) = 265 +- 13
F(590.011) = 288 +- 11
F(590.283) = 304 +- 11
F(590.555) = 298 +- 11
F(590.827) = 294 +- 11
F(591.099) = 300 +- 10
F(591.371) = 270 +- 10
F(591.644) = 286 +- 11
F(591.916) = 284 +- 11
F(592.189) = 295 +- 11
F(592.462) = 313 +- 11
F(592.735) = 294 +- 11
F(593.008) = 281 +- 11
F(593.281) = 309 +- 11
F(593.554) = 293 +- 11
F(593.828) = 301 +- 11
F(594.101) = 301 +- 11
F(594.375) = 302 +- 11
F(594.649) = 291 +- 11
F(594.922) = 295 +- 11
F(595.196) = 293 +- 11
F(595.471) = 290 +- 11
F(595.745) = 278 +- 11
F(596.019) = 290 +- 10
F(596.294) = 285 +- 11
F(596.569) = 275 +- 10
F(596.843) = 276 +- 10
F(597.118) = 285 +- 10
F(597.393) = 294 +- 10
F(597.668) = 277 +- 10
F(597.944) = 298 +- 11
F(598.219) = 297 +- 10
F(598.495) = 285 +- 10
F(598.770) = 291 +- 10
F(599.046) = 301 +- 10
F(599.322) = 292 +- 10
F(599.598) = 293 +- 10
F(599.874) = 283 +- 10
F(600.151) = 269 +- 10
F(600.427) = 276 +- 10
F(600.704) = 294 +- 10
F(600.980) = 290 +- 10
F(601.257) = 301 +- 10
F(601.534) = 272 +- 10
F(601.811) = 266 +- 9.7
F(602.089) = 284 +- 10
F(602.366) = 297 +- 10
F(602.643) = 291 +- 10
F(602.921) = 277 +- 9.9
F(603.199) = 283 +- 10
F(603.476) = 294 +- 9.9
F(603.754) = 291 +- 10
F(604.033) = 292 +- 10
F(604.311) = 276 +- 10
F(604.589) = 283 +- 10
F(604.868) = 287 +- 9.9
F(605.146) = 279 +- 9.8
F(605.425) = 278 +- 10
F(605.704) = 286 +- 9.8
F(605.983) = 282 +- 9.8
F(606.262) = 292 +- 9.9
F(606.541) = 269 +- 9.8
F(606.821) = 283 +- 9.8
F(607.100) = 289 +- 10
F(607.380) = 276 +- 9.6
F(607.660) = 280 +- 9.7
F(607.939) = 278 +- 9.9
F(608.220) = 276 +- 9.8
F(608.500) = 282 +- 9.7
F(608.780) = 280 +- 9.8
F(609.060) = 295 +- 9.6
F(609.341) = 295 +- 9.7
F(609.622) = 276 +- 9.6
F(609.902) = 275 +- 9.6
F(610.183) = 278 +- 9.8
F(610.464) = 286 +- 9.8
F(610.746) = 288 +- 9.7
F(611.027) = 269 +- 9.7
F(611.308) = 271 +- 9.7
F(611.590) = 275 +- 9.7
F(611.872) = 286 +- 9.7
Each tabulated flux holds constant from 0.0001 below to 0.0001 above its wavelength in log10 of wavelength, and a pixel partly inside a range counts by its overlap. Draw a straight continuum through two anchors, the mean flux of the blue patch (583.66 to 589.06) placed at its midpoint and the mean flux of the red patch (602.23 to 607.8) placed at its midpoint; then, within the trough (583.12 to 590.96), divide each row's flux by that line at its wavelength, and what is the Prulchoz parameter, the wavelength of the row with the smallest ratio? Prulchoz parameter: 588.383 nm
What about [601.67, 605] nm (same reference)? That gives 601.811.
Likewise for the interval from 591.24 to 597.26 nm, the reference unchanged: 591.371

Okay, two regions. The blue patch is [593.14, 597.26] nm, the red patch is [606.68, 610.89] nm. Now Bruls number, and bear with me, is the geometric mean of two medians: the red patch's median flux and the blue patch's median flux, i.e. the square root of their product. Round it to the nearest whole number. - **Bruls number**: 285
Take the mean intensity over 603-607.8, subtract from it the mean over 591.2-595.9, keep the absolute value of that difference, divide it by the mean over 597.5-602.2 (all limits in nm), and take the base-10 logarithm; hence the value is -1.49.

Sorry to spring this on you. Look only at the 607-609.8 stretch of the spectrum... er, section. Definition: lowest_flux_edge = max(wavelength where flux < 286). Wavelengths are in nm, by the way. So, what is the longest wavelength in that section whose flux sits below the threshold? 609.622 nm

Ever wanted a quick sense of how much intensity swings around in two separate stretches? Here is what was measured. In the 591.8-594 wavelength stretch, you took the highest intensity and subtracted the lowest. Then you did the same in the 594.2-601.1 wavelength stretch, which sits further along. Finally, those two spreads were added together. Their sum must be 65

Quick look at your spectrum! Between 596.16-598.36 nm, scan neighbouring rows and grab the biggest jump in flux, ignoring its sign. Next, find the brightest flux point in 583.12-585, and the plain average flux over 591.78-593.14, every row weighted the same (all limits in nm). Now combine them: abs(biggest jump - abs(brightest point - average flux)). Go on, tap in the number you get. 6.4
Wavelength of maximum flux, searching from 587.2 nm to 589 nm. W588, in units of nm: 588.112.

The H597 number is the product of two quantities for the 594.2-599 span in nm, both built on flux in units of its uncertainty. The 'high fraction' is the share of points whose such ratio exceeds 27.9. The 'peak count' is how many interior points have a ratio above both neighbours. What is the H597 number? 1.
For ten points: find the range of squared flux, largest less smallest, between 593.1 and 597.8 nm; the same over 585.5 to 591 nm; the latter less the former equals 3916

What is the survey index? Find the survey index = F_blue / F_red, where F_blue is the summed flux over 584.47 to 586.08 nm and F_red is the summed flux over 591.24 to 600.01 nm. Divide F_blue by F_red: 0.19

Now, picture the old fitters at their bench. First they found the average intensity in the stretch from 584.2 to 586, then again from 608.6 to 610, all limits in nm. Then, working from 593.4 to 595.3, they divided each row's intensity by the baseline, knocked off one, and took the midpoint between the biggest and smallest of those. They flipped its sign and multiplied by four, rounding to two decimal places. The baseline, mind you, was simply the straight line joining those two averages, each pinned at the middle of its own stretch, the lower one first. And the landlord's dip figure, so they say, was -0.14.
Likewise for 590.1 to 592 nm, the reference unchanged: 0.00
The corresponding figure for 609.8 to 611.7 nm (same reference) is 0.08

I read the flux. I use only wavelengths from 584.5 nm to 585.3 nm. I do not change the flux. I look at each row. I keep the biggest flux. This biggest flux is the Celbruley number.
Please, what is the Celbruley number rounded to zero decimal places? 305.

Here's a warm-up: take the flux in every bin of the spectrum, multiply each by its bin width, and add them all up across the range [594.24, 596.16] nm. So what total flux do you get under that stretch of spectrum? 559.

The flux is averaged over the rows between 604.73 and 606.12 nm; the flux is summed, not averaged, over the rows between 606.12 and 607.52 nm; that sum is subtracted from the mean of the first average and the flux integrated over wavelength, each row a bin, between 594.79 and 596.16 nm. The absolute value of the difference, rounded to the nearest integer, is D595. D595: 1070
